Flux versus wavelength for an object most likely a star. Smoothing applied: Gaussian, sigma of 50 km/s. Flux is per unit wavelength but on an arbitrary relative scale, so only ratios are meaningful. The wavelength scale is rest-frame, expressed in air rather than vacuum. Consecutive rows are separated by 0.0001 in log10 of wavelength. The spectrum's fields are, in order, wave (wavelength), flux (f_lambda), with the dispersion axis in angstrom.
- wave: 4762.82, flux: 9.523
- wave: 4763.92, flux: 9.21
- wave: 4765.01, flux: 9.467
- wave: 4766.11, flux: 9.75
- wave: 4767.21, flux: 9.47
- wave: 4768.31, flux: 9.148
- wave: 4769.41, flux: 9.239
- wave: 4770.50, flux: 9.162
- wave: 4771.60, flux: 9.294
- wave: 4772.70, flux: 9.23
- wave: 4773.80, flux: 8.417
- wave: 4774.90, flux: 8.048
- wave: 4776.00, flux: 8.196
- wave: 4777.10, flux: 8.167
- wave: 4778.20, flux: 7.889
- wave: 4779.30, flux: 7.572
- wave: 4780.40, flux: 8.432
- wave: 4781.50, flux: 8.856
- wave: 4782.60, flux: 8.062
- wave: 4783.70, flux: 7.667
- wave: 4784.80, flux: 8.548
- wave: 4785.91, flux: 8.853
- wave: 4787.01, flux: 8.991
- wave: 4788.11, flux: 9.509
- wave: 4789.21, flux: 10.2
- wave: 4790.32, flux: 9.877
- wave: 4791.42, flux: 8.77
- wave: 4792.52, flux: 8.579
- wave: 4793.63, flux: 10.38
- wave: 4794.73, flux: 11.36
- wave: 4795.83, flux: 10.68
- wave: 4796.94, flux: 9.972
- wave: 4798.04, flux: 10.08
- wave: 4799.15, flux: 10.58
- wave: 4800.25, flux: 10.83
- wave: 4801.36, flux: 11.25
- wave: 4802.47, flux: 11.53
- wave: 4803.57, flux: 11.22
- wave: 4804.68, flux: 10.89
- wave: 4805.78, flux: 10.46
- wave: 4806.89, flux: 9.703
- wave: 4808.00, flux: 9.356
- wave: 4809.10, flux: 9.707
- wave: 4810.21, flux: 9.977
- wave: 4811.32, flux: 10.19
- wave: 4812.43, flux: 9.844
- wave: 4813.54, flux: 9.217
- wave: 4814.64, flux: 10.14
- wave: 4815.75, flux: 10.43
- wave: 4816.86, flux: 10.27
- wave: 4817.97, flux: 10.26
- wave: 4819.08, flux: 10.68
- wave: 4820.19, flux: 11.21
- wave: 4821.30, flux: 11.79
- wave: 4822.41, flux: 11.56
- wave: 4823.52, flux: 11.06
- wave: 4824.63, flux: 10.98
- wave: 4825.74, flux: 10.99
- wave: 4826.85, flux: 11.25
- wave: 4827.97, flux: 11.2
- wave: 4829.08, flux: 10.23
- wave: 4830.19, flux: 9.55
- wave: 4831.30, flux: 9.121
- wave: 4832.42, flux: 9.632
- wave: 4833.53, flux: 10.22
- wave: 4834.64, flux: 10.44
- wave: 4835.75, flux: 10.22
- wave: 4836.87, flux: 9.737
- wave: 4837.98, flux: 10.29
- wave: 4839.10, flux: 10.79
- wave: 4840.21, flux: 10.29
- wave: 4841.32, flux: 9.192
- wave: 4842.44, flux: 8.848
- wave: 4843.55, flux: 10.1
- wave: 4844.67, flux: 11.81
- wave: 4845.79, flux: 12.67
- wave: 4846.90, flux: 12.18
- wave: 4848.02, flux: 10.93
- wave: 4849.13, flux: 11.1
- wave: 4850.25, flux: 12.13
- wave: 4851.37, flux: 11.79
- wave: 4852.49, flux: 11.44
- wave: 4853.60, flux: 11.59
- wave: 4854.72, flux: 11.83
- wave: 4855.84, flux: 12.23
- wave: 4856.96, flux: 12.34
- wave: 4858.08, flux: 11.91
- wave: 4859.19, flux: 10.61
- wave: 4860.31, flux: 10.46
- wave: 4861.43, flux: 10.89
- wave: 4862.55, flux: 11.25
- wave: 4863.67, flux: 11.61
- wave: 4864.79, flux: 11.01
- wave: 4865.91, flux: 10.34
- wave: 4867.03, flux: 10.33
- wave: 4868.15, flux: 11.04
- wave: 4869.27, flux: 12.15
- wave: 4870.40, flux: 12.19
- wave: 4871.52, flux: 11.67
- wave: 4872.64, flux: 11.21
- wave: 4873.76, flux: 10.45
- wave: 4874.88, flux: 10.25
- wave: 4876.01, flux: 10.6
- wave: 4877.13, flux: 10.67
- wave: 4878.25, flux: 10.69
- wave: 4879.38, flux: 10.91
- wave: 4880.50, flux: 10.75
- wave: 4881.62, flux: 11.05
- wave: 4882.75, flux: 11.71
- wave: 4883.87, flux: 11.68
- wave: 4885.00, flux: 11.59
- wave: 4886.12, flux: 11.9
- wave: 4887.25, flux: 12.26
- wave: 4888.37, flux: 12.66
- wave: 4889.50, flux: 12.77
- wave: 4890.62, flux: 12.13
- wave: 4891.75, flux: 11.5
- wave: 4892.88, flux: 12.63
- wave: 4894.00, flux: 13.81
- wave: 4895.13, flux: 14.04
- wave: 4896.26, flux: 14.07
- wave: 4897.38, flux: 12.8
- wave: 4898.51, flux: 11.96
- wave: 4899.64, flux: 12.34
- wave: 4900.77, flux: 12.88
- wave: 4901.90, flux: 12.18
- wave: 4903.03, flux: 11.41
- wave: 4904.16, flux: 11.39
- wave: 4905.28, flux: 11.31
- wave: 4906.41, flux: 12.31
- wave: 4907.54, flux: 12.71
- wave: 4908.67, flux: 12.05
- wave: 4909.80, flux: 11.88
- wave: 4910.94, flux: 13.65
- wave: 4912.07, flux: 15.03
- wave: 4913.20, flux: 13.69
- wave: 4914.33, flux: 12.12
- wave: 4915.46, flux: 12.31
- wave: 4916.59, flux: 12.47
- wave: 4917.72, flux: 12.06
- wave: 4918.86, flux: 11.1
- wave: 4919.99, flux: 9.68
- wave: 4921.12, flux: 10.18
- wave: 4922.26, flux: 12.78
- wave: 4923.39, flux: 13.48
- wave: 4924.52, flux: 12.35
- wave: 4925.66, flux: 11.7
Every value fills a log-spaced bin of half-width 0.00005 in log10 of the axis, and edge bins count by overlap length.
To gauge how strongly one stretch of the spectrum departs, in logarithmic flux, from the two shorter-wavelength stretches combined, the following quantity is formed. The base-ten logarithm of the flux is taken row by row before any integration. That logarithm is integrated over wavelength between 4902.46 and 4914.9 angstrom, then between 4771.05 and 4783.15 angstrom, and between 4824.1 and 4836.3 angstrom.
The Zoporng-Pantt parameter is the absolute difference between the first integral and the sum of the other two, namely 9.9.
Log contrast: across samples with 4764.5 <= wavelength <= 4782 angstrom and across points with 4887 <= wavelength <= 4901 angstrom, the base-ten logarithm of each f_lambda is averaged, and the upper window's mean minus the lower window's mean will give 0.16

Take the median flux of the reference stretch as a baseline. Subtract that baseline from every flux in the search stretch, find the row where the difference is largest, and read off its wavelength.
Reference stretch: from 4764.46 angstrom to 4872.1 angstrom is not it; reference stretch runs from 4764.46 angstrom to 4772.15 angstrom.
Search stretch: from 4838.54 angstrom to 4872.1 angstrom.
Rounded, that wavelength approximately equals 4845.79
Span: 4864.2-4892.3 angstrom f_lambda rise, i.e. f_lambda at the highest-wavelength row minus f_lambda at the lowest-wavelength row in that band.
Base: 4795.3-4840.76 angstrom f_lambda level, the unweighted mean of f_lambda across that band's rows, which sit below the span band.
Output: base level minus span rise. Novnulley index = 9.9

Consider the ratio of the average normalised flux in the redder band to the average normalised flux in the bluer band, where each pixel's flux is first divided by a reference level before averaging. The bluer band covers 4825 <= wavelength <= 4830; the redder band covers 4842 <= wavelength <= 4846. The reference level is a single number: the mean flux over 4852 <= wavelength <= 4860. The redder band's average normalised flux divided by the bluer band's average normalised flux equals 0.99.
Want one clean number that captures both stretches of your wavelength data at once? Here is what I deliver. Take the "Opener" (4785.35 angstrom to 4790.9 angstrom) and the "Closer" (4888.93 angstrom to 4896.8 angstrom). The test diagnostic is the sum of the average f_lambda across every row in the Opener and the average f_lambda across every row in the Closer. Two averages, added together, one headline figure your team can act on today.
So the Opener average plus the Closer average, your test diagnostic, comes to 22.5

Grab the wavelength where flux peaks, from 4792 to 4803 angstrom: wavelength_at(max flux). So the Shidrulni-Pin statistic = 4802.47 angstrom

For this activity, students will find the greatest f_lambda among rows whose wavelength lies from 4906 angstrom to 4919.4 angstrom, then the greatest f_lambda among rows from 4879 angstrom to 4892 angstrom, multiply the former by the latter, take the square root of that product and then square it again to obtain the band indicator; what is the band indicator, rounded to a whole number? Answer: 192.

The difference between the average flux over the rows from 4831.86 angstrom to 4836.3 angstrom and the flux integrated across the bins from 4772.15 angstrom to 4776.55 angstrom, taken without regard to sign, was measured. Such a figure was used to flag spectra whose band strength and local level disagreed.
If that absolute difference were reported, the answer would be 27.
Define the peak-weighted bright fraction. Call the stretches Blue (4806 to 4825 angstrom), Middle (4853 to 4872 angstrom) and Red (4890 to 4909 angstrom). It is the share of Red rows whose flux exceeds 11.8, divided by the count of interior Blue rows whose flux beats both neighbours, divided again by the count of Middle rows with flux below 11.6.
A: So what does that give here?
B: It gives 0.028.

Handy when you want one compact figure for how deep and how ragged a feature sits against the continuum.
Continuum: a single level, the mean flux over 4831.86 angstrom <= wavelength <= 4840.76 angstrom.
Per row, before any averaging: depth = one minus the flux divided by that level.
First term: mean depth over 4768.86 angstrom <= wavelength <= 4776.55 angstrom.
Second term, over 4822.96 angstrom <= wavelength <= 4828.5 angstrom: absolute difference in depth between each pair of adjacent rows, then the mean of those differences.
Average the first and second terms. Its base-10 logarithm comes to -1.1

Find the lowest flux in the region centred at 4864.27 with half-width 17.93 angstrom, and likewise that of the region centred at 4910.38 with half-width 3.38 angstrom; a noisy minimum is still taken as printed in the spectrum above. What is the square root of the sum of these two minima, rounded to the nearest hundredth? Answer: 4.70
